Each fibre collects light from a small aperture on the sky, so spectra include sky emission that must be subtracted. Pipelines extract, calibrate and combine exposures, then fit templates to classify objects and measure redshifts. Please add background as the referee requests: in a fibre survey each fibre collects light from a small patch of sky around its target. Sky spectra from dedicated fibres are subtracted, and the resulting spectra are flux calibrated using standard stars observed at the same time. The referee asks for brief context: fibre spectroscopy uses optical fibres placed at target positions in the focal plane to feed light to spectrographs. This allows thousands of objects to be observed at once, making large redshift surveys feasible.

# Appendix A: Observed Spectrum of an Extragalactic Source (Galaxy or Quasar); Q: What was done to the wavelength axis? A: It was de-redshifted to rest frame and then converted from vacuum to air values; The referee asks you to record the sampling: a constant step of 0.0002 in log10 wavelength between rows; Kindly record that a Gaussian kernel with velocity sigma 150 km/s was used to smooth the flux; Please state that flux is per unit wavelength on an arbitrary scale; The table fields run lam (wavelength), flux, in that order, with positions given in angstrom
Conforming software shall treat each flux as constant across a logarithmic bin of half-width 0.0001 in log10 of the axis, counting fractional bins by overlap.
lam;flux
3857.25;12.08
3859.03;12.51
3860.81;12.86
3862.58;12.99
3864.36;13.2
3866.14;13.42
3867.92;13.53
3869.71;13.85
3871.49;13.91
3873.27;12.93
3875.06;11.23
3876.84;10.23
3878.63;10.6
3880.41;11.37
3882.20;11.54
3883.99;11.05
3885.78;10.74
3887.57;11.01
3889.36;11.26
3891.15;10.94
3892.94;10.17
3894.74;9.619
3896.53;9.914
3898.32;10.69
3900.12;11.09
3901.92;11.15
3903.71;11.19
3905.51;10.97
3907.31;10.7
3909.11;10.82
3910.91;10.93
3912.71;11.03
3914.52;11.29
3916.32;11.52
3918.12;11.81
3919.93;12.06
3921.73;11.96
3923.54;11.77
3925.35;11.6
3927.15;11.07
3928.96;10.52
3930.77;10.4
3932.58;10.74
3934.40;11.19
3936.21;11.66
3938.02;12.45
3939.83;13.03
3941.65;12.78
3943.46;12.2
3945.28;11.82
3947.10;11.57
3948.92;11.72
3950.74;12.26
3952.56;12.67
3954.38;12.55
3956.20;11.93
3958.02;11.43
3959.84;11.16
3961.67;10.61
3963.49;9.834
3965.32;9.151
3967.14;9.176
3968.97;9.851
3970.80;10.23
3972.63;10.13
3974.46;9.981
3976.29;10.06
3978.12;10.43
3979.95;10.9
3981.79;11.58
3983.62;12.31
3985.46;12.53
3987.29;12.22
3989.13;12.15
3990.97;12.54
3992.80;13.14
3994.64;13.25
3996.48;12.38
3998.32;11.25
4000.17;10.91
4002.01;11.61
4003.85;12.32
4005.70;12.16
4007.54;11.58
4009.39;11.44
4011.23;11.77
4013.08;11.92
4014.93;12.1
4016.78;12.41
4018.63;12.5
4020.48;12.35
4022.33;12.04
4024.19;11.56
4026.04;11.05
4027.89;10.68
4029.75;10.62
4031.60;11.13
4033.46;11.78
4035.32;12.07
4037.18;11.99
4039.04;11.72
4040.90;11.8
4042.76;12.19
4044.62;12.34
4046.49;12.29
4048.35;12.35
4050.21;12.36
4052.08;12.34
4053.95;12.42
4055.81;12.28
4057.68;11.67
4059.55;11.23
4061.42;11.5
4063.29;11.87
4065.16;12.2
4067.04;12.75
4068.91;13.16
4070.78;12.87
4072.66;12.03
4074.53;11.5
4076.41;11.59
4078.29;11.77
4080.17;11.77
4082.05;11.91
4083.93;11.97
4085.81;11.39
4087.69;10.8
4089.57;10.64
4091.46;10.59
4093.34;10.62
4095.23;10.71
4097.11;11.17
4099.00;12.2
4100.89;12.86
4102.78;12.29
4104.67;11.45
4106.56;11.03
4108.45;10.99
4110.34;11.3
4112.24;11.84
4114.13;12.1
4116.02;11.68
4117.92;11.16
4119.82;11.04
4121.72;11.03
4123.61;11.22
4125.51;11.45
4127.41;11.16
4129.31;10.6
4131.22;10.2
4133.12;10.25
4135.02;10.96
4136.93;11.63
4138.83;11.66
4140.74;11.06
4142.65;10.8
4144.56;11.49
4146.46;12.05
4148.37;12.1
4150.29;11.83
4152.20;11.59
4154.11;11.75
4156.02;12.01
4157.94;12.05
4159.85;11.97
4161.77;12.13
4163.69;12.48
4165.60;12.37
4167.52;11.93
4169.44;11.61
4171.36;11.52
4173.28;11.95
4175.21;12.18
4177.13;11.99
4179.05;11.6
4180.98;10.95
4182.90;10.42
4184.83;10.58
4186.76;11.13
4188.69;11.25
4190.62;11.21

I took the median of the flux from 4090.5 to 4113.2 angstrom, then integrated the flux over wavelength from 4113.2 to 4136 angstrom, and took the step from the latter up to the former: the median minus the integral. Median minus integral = -241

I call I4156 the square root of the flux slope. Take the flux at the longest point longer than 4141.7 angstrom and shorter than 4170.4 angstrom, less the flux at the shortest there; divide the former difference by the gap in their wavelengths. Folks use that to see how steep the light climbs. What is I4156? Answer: 0.174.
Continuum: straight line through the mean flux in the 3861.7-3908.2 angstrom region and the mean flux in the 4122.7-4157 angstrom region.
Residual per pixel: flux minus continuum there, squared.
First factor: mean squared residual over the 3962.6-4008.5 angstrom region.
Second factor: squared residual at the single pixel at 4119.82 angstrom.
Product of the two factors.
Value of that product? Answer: 0.13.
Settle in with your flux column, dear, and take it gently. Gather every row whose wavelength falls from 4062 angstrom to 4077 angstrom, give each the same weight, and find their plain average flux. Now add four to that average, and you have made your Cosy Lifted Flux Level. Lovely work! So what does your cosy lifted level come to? 16.2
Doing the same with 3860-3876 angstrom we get 17.1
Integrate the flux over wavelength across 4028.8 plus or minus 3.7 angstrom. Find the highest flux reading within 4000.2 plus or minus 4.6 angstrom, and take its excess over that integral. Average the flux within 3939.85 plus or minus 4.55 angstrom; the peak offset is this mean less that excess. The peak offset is 81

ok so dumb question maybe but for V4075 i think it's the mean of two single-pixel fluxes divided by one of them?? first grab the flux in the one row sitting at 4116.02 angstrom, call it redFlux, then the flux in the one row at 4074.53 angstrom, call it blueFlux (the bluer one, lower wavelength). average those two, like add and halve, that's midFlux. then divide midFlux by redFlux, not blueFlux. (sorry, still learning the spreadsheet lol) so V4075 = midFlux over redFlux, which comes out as 0.992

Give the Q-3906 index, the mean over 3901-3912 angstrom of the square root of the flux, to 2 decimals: 3.31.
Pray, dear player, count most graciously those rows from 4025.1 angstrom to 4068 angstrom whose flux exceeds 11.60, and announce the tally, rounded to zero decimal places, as 17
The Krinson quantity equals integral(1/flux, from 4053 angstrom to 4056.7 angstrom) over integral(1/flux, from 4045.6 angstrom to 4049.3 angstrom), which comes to 1.00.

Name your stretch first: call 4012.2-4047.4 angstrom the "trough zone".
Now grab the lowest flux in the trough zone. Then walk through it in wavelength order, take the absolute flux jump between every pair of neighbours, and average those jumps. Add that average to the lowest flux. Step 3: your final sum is 10.89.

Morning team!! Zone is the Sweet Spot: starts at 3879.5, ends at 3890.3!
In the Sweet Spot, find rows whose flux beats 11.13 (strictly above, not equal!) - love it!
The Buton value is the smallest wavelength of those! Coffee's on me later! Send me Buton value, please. 3880.41 angstrom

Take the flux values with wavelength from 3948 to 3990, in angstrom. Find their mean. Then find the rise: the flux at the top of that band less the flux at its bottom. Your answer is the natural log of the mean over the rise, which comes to 3.25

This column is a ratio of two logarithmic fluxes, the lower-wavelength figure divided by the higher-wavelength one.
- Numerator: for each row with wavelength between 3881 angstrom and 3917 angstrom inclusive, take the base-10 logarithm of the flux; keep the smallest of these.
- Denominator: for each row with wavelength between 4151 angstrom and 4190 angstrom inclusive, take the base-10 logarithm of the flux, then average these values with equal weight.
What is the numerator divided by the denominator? 0.922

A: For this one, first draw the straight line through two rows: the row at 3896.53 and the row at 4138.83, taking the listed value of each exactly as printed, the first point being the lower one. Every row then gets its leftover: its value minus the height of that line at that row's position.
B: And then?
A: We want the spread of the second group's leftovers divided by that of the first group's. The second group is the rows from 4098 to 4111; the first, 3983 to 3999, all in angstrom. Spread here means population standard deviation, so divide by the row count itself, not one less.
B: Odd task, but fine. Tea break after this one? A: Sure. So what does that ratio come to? 1.2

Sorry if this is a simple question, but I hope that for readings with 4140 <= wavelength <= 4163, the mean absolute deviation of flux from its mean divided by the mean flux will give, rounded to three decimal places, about 0.028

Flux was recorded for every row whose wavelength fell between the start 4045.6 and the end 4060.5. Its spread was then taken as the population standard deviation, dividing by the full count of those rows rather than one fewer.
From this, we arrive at 0.40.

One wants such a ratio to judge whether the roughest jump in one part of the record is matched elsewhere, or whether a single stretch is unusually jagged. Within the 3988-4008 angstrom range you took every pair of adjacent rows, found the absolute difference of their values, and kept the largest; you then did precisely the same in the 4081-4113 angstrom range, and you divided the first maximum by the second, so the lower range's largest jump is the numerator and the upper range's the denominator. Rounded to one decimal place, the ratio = 1.1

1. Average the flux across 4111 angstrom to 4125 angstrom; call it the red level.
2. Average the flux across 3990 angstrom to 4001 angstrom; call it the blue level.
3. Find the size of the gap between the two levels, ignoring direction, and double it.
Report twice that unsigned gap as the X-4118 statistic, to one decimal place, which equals 1.6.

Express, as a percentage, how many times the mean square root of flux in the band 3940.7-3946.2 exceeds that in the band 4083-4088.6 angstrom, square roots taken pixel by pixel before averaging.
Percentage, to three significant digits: 104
